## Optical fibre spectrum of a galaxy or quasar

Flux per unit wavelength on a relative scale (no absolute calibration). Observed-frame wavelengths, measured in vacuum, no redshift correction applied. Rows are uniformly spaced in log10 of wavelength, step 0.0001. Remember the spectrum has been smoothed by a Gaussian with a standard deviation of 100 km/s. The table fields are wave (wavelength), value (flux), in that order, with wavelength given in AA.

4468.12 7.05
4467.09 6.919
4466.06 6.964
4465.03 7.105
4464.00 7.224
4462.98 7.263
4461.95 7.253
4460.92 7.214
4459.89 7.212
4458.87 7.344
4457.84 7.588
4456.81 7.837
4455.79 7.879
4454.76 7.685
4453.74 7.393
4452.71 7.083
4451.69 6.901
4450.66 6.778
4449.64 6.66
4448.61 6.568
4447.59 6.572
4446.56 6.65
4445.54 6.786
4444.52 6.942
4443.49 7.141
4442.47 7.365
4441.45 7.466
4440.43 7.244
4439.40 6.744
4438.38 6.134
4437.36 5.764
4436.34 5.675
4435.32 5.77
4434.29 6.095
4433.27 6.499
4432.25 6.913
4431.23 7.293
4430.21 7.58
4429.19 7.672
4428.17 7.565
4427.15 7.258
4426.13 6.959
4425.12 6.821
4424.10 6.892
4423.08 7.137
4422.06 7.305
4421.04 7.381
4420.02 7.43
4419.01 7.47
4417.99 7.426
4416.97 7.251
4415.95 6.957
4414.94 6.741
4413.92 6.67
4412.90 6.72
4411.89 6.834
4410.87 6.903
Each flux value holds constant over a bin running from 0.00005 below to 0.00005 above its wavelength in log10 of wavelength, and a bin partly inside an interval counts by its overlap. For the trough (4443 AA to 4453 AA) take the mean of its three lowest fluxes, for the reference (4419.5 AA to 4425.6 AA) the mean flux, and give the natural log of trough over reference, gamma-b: -0.08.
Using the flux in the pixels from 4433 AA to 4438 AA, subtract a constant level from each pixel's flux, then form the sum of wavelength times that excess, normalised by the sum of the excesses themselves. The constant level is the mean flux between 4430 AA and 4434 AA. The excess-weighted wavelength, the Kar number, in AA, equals 4435.7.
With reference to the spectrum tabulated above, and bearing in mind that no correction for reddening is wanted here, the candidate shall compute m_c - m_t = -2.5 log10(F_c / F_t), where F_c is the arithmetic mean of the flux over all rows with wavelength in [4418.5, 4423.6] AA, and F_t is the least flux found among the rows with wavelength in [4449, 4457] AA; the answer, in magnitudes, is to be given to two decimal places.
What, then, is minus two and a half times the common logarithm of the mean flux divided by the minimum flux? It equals -0.11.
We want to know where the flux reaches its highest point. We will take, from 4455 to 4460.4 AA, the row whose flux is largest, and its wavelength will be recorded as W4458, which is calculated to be 4455.79 AA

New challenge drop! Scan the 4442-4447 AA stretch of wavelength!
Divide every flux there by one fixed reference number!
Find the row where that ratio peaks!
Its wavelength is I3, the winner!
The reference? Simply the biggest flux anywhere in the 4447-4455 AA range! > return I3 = 4442.47 AA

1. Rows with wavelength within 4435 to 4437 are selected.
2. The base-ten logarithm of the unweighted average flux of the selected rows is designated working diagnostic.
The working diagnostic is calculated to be 0.758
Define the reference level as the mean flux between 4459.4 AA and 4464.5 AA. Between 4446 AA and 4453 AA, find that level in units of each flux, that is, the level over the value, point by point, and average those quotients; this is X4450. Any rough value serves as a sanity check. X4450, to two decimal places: 1.07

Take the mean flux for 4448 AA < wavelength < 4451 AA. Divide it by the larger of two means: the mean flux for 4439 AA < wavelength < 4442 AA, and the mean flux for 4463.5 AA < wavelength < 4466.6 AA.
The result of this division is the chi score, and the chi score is 0.93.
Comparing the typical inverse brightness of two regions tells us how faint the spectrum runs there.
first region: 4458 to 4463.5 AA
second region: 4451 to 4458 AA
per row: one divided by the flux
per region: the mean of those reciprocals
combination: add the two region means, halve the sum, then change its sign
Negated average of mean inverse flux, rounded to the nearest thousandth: -0.136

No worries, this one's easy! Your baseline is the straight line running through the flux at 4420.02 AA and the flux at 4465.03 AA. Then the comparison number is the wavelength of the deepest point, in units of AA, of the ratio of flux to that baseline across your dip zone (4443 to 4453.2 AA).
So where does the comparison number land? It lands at 4447.59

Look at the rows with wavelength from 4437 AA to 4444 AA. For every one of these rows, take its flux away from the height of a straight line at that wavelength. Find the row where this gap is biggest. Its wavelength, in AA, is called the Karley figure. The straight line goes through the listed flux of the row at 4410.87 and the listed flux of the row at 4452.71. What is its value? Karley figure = 4437.36 AA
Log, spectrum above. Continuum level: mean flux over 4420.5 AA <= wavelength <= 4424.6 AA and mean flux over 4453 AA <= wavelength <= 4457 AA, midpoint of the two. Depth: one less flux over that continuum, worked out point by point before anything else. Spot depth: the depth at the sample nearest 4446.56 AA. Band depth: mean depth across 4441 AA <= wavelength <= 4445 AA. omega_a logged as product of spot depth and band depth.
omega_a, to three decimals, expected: 0.003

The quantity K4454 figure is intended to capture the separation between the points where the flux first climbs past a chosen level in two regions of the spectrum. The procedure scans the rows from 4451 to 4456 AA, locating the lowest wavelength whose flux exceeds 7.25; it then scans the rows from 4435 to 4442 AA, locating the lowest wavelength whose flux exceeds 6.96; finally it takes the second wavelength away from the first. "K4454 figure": 13.3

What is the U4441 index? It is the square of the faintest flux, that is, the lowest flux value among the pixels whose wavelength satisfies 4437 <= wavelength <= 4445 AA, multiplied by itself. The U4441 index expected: 33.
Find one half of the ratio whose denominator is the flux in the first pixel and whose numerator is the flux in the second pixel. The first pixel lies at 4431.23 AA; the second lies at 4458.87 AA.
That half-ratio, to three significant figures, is 0.503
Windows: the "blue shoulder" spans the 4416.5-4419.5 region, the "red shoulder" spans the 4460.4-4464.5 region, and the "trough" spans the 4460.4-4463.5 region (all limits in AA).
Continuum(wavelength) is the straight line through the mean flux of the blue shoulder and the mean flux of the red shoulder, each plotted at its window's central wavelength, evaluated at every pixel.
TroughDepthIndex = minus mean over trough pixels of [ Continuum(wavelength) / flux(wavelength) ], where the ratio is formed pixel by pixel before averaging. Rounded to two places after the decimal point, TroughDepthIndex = -1.00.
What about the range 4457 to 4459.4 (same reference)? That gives -0.97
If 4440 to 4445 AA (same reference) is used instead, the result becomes -1.01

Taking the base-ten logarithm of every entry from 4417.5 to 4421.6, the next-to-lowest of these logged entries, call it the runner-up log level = 0.87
